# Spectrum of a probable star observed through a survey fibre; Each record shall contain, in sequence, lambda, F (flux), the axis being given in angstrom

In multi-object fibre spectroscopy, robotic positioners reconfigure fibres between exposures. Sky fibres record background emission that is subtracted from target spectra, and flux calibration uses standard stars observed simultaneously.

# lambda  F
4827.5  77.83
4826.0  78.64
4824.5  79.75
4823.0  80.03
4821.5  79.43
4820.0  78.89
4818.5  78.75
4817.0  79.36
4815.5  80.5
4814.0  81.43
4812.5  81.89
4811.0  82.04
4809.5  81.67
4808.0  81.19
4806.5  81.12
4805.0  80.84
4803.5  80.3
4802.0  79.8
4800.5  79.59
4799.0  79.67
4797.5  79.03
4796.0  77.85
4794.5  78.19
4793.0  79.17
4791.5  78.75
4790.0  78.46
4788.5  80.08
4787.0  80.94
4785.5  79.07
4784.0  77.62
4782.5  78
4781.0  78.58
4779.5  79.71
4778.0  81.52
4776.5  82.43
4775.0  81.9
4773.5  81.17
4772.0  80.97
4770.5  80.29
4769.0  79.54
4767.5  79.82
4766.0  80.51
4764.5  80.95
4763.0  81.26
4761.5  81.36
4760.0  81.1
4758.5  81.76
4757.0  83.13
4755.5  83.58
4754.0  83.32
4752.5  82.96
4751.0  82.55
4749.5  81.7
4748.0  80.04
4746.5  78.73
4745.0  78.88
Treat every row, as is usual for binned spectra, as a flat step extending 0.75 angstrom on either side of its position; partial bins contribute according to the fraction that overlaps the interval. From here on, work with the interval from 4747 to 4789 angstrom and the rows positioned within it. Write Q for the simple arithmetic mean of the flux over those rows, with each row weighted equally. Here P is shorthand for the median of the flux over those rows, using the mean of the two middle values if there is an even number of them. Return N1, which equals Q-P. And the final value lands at -0.1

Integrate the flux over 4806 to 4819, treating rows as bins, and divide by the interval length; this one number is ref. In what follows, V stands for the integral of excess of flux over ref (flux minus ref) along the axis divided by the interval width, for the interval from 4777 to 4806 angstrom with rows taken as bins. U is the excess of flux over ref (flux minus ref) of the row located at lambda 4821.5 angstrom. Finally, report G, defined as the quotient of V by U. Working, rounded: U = -1.5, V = -1.6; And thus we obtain 1.0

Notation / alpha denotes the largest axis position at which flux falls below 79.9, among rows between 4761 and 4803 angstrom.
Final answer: 4802.0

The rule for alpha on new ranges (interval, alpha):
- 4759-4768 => 4767.5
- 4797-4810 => 4802.0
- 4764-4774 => 4769.0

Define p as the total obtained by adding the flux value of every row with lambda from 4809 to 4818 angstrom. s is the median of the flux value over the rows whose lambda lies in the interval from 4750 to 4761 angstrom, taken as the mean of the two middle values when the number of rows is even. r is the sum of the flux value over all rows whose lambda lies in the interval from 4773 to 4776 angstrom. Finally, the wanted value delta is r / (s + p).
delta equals 0.29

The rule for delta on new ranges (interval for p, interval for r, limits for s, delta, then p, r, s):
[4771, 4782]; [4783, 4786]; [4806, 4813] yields 0.24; 566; 157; 81.7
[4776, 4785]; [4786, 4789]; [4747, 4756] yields 0.29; 478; 161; 82.8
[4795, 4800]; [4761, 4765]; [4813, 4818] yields 0.77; 237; 244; 80.5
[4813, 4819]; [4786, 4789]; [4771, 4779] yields 0.40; 320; 161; 81.5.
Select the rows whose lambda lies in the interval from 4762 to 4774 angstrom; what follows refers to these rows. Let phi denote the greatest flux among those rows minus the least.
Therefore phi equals 1.7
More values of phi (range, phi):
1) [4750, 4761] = 2.5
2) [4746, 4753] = 4.2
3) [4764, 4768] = 1.1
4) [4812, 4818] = 2.5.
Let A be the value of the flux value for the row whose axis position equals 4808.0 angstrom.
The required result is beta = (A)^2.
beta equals 6592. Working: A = 81.19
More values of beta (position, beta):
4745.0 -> 6222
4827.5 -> 6058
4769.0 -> 6327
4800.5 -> 6335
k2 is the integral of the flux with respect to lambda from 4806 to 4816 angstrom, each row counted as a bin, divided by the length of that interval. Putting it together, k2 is 81.4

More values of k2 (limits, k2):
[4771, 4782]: 80.8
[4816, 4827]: 79.3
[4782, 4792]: 79.0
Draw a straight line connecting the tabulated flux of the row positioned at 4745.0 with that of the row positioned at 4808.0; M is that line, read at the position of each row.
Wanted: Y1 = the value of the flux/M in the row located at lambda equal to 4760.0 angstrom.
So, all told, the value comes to 1.02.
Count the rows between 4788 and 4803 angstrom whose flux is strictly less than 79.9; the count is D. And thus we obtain 9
